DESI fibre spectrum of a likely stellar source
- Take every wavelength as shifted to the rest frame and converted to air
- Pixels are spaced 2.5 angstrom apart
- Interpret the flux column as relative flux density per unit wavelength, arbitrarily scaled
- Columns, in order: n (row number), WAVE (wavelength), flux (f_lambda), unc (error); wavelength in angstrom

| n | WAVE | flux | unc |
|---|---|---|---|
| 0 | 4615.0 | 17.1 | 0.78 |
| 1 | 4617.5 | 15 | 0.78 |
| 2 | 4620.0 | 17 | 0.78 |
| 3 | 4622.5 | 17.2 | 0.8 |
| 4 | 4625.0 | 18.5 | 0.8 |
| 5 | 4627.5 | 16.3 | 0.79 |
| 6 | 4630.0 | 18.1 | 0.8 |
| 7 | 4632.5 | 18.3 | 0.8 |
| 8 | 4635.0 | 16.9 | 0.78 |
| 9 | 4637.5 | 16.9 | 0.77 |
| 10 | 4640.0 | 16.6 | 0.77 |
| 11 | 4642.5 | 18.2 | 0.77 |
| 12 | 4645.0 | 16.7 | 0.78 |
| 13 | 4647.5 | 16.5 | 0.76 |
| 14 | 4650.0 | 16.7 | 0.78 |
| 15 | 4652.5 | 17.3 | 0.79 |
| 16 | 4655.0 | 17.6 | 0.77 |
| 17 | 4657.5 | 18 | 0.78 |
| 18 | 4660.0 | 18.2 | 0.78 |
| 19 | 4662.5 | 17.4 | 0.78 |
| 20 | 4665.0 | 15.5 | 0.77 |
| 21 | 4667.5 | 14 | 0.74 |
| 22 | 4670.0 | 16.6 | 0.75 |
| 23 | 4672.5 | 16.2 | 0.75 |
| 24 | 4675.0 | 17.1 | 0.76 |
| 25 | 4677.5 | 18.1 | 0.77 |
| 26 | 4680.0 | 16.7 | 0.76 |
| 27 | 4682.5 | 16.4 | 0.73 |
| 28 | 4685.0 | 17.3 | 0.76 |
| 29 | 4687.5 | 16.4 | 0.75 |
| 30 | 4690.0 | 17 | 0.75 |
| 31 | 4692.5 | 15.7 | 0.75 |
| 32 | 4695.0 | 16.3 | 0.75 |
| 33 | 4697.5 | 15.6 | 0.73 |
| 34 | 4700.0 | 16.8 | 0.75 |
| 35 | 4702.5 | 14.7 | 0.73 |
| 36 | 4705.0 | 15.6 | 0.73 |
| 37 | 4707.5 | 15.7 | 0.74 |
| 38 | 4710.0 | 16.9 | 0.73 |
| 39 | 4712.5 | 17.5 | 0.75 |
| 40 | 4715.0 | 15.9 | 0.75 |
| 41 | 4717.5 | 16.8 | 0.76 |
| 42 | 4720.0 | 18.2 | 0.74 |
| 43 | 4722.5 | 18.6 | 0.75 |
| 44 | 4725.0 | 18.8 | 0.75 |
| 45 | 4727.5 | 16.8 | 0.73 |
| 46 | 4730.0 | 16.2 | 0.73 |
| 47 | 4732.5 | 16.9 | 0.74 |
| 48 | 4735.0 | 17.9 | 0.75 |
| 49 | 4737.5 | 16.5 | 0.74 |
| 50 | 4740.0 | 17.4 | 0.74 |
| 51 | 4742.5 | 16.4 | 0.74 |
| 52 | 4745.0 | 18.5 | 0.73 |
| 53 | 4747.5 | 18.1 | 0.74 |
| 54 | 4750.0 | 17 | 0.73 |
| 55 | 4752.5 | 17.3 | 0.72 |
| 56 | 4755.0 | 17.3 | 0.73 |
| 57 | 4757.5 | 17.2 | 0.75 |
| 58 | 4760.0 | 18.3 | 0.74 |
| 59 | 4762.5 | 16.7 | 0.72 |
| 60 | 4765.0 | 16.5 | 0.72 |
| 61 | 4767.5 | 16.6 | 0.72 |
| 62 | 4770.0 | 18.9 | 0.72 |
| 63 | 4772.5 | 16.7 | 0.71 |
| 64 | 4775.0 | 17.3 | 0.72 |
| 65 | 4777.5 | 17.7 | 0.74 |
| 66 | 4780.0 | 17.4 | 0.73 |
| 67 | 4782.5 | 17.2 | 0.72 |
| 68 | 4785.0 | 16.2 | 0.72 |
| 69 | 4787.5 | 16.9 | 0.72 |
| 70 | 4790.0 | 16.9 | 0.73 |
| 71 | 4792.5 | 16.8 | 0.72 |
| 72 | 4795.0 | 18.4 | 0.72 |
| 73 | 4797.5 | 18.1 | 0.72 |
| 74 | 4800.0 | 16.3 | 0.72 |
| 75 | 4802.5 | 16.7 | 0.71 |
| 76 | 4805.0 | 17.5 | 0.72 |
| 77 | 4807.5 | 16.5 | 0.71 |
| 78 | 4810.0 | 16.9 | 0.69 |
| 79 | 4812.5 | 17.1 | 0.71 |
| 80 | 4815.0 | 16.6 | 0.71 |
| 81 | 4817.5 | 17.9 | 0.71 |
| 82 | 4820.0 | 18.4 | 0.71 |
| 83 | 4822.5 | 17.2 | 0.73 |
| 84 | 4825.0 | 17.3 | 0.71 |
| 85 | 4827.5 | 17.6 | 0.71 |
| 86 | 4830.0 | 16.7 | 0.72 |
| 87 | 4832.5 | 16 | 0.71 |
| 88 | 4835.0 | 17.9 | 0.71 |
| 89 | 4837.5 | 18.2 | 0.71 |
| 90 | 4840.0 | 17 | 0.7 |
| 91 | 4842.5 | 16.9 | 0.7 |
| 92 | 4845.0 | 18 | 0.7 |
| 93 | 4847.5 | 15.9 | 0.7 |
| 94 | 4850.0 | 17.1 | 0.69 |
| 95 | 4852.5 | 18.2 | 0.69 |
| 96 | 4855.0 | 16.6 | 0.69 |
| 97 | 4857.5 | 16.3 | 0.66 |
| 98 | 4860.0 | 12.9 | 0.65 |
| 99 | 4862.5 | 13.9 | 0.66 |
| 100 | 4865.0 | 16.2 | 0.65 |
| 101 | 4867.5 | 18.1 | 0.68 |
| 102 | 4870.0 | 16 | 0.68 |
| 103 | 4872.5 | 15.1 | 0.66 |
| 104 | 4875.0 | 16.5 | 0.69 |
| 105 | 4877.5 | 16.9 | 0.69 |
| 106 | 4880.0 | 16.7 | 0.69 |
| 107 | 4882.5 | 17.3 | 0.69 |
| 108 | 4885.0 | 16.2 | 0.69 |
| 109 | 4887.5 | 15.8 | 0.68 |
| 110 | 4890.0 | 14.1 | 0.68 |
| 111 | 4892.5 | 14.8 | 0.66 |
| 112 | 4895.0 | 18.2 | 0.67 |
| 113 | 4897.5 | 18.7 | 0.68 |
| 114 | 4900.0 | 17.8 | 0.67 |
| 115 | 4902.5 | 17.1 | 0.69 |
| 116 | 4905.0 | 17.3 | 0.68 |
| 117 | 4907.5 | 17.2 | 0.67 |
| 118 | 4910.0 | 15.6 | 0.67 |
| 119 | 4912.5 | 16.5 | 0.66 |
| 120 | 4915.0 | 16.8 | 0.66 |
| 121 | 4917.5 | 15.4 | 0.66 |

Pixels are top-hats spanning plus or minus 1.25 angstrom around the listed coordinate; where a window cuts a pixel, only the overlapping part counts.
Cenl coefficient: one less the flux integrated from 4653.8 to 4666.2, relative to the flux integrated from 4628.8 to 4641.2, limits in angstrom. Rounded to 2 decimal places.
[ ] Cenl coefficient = 0.00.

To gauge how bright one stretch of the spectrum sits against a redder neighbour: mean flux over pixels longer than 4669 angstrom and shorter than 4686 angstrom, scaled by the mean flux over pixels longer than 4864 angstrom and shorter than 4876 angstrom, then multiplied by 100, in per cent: 103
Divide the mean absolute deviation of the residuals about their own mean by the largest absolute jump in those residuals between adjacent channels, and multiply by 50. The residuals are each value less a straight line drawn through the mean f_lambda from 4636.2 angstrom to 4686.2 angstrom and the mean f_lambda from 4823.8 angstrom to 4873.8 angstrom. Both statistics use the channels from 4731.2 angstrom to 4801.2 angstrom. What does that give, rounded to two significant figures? 13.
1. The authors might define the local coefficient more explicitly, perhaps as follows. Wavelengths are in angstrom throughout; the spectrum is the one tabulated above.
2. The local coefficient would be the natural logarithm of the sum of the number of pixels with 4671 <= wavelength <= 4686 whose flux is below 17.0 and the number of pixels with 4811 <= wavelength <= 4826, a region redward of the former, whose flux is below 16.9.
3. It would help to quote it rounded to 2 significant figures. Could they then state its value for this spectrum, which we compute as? 1.4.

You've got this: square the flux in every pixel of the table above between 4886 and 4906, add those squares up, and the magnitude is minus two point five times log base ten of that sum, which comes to -8.38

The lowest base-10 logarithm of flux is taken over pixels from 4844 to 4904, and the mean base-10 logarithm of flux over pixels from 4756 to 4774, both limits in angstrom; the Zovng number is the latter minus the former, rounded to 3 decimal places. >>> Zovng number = 0.126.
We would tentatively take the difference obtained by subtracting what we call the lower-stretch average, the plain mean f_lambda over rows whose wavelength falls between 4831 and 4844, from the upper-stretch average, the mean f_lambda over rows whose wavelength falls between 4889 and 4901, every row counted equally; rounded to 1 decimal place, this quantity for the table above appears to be -0.5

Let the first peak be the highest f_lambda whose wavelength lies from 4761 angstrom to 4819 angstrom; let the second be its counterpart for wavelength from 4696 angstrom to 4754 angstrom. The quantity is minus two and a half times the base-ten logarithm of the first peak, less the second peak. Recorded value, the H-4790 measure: -22.0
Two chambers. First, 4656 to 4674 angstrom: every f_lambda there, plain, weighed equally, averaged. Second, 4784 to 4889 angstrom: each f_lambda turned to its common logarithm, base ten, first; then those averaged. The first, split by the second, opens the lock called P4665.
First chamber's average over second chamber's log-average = 13.5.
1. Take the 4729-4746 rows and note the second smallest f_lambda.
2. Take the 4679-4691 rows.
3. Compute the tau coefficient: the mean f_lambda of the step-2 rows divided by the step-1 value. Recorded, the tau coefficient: 1.02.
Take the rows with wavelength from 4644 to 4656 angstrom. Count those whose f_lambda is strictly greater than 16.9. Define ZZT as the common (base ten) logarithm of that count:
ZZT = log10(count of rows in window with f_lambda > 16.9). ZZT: 0.30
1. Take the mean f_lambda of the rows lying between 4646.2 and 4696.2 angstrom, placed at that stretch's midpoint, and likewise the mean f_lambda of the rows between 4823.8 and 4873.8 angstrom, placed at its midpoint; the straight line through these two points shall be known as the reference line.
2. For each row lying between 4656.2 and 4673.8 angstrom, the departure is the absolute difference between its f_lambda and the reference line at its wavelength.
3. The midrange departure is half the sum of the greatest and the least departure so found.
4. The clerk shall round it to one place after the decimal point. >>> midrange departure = 1.5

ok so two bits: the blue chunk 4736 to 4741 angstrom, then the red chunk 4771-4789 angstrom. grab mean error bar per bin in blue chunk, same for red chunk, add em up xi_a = 1.46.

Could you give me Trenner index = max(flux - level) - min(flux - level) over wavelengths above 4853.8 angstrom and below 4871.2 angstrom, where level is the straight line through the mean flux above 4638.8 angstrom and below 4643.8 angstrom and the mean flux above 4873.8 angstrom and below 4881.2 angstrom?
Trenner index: 5.2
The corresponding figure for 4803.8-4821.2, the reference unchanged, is 1.9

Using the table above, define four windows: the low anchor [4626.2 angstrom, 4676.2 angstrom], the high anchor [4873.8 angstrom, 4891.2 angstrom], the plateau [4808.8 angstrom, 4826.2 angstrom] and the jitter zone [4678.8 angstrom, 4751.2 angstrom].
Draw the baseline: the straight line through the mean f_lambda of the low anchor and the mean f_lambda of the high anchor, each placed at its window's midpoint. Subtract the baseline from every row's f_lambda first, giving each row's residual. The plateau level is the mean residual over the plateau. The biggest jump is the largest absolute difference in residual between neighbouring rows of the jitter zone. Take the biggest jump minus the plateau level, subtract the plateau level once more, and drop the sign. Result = 0.27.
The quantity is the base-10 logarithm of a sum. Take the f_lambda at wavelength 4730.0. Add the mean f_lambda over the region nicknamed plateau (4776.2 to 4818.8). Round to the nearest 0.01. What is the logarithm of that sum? 1.52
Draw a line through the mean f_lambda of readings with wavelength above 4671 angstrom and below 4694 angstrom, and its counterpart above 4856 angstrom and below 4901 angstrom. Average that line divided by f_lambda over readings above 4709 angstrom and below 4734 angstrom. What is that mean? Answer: 0.97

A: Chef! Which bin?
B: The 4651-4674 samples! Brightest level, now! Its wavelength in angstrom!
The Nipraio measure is 4660.0 angstrom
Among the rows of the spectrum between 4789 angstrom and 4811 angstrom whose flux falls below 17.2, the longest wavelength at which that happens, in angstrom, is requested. 4810.0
